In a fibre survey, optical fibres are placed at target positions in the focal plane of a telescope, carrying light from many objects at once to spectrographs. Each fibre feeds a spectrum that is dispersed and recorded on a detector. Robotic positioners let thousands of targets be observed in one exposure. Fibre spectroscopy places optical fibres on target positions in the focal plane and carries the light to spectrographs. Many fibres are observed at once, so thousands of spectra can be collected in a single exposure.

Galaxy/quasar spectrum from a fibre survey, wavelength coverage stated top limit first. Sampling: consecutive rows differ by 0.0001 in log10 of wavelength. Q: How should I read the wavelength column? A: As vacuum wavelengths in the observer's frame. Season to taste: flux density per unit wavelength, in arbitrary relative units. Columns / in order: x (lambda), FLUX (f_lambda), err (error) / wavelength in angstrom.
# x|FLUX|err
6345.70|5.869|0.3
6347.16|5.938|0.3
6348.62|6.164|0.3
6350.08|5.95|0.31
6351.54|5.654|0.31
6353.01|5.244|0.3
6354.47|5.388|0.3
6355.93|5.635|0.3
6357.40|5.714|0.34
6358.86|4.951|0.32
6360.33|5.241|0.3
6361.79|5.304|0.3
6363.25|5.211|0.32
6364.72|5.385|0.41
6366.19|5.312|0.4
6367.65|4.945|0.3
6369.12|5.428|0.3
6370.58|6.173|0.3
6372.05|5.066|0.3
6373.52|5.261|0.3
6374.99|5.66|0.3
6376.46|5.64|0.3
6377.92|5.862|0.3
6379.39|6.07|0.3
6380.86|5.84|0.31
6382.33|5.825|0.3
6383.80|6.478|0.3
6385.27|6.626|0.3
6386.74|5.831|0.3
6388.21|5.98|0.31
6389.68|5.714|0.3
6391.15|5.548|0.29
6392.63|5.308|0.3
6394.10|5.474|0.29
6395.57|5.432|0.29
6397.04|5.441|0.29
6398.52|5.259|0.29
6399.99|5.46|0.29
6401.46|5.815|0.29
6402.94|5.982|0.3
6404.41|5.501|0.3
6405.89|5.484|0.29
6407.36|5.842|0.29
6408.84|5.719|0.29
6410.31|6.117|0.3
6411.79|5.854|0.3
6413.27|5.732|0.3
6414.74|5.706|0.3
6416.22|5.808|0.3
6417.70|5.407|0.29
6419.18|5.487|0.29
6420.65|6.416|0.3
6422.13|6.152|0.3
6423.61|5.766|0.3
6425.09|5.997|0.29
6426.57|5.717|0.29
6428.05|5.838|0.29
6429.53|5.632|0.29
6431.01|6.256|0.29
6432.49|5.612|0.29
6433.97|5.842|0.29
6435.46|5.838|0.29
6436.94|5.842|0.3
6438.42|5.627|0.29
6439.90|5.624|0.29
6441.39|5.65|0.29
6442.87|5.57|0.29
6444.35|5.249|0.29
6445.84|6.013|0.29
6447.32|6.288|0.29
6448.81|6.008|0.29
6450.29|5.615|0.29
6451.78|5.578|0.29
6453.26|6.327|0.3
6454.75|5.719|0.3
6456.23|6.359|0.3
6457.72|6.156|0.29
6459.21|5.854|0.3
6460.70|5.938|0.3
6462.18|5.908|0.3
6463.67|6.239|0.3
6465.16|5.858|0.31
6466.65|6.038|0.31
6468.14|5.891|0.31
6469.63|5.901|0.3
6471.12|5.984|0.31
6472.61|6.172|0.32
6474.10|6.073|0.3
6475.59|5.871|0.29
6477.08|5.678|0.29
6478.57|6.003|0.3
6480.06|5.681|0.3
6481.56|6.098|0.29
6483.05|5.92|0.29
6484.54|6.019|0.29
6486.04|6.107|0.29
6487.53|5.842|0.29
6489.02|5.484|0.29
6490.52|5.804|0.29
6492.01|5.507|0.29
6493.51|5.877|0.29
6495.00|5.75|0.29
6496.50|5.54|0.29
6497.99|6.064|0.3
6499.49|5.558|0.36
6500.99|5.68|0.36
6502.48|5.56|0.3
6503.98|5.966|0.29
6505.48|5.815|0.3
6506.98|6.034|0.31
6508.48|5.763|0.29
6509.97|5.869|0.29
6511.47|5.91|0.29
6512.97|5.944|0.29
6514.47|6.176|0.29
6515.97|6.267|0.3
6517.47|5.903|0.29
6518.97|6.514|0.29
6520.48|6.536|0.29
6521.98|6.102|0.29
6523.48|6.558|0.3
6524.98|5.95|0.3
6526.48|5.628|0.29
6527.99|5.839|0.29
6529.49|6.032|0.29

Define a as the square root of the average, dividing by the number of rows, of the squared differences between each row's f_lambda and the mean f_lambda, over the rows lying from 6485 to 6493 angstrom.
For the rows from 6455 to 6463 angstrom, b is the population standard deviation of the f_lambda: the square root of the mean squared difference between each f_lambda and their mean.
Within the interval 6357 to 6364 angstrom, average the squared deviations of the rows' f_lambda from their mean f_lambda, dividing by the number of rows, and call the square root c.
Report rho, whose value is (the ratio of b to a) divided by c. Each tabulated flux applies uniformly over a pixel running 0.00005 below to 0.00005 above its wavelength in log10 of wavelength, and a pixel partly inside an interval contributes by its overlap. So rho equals 3.3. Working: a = 0.23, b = 0.19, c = 0.246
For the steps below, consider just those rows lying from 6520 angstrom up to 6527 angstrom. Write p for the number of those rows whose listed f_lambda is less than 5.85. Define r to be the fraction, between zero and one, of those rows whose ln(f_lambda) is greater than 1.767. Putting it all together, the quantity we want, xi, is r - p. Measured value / -0.2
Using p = 1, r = 0.80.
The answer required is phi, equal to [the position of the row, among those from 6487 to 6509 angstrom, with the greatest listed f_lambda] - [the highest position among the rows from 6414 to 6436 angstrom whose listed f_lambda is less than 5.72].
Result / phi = 65.5 angstrom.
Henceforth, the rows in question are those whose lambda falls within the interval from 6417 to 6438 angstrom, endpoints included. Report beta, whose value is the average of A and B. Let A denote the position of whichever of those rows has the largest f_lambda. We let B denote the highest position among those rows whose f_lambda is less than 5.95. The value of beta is 6428.8 angstrom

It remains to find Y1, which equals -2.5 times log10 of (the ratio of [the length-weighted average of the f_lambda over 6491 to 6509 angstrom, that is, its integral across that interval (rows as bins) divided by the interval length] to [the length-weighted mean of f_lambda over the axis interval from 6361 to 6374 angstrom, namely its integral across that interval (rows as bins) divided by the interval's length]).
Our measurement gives -0.08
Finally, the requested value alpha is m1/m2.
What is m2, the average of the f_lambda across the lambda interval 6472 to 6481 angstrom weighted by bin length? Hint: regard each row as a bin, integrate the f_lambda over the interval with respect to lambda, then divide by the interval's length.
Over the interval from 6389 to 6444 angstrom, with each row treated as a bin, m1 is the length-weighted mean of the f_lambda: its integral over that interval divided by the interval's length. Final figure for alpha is 0.97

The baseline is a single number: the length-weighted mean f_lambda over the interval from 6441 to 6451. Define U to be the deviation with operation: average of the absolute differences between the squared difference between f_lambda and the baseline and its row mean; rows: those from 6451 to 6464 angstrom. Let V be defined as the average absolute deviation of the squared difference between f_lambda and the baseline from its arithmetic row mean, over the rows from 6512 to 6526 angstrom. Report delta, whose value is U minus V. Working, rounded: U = 0.114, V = 0.21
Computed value -0.10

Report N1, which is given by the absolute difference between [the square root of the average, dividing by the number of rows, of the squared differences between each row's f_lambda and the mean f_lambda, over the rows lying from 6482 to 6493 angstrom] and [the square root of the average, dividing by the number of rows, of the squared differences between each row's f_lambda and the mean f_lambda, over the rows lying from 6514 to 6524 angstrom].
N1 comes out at 0.01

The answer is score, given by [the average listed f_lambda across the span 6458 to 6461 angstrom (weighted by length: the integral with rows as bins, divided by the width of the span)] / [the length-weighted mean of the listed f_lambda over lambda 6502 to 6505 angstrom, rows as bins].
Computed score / 1.02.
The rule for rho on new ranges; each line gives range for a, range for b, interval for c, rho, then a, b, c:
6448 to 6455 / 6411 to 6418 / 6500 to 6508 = 3.2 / 0.28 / 0.16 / 0.175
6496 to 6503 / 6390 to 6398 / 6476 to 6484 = 2.3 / 0.20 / 0.08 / 0.170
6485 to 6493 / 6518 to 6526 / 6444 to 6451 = 3.0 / 0.23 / 0.25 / 0.363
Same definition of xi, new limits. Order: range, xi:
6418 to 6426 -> -1.4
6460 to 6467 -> 1.0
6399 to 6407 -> -3.8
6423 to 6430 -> -3.8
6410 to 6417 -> -2.6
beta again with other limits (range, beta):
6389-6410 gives 6405.9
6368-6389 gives 6386.0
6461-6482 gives 6471.9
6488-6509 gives 6503.2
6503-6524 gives 6520.5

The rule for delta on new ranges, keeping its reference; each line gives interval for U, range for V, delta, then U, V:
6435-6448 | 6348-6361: -0.07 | 0.085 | 0.16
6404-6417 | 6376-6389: -0.16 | 0.040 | 0.20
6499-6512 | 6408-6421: -0.07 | 0.021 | 0.09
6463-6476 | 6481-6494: 0.02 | 0.056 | 0.04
